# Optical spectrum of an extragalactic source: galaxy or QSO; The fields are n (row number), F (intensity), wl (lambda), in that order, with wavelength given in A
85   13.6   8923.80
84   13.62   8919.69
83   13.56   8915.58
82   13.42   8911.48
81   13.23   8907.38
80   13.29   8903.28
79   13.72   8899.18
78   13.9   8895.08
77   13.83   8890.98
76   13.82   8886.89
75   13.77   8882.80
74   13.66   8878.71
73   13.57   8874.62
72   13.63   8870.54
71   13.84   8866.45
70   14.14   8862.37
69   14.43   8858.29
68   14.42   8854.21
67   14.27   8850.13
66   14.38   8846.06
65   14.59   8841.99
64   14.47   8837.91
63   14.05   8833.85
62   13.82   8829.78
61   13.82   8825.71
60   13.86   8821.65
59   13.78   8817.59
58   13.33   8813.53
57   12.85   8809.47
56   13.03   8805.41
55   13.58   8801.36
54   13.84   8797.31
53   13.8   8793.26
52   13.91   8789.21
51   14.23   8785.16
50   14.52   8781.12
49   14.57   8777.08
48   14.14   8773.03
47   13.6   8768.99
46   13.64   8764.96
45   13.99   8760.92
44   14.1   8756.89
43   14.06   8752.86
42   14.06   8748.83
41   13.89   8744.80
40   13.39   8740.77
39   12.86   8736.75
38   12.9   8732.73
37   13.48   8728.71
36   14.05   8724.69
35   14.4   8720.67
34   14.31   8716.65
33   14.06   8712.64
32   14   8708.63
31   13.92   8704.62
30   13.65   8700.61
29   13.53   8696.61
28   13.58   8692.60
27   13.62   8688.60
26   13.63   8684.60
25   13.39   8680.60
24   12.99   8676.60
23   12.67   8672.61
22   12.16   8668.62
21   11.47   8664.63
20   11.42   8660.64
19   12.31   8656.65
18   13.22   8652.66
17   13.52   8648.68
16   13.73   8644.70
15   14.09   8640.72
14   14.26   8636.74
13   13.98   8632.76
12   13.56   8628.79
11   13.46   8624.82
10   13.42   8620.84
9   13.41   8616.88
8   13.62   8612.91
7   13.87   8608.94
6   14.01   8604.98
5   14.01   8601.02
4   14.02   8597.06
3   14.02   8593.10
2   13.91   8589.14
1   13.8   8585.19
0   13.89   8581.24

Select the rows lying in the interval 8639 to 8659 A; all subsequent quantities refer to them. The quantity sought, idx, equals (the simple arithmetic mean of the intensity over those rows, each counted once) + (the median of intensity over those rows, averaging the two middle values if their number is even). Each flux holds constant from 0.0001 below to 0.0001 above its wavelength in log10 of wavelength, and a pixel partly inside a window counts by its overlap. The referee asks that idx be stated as 26.9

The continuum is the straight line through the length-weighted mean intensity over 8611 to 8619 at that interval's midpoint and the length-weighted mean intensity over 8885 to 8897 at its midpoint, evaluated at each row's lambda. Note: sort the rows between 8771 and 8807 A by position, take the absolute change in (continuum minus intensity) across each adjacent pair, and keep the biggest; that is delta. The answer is 0.6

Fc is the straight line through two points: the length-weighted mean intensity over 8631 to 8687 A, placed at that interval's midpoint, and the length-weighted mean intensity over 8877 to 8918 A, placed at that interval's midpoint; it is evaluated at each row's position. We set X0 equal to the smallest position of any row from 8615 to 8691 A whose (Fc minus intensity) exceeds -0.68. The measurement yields 8616.88 A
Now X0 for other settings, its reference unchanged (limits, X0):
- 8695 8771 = 8696.61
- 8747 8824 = 8764.96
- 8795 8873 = 8797.31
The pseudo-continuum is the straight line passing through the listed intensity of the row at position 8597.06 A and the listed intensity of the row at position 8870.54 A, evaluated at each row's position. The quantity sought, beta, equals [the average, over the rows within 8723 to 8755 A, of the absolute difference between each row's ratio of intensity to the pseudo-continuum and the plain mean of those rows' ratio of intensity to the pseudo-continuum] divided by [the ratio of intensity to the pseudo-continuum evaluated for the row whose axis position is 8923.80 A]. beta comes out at 0.0313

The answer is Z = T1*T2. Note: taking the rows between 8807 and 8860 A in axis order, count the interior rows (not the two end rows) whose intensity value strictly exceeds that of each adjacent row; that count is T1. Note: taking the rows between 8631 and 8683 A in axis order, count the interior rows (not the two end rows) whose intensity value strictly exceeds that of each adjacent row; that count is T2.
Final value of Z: 2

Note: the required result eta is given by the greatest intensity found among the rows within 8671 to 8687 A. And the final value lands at 13.63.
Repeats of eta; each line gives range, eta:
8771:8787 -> 14.57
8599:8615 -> 14.01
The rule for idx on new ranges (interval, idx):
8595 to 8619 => 27.8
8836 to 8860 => 28.9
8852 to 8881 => 27.8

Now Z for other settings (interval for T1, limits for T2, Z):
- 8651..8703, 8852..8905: 2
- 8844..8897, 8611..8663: 1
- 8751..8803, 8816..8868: 9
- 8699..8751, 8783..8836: 2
